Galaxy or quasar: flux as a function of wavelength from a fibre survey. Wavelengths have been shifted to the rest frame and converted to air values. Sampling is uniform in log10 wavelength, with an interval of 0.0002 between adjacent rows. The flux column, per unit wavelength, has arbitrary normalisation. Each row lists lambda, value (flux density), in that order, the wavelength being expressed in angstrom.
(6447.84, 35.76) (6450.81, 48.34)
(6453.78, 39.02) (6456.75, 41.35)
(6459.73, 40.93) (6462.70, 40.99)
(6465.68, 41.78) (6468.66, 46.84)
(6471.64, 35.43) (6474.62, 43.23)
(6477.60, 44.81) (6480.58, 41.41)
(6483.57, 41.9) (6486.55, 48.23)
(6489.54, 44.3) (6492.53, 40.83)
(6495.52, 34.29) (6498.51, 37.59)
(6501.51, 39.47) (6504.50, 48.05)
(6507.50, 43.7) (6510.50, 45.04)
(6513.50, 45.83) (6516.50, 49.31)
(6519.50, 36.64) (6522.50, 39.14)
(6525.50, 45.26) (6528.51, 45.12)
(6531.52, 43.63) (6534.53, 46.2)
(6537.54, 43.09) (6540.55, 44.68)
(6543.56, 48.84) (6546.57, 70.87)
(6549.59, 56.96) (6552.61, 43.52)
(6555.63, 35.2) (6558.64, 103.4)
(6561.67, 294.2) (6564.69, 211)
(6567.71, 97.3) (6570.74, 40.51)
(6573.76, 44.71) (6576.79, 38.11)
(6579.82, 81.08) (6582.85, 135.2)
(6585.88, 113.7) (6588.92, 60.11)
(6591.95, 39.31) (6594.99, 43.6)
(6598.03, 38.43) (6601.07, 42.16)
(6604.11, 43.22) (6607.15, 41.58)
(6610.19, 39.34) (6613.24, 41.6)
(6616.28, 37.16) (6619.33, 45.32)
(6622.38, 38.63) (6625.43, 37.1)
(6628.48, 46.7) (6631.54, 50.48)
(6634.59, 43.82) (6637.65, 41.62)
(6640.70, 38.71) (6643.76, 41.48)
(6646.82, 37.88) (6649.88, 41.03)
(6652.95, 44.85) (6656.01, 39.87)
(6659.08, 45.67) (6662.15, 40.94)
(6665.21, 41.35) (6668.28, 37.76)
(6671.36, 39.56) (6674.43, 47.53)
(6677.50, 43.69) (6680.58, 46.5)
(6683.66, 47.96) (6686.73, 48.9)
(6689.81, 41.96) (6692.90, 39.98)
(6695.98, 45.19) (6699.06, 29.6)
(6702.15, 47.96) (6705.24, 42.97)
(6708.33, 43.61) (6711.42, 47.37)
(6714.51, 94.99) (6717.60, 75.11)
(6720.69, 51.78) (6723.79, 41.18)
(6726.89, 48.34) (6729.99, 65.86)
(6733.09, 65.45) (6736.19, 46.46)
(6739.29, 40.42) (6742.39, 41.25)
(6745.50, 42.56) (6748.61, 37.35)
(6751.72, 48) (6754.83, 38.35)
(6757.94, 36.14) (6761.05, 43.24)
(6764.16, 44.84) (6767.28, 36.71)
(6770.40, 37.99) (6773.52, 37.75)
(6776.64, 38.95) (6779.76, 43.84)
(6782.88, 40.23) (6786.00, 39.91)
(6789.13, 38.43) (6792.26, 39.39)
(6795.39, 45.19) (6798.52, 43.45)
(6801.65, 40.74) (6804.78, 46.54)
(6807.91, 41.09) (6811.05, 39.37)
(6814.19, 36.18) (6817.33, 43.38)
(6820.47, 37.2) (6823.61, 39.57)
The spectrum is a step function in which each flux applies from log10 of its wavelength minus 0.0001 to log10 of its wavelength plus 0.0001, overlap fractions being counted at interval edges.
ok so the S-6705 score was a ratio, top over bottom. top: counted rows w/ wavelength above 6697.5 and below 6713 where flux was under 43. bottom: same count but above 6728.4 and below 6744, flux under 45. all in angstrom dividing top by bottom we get 1.00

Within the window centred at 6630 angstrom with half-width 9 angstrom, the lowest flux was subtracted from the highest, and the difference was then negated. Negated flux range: -13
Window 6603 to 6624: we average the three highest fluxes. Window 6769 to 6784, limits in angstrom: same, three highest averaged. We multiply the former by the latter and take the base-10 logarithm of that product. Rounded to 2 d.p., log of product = 3.25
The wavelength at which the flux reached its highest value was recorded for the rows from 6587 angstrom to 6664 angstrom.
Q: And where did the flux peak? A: 6588.92 angstrom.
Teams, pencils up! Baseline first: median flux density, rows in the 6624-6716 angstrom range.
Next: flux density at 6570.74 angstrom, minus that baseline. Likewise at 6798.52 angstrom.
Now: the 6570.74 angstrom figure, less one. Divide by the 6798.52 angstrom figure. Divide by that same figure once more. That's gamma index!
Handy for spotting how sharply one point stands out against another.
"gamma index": -148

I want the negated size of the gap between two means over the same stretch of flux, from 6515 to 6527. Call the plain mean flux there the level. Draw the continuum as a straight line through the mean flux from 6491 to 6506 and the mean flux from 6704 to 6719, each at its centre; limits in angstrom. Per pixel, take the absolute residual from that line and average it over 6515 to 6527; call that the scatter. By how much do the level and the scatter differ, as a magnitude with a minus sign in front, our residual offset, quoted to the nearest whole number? -38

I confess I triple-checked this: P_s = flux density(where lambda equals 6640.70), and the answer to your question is 38.71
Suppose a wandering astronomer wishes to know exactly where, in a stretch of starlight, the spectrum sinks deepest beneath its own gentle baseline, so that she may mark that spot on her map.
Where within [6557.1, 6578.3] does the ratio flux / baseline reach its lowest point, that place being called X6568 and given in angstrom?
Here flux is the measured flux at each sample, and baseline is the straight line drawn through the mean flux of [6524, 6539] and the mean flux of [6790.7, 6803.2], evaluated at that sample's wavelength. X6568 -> 6576.79 angstrom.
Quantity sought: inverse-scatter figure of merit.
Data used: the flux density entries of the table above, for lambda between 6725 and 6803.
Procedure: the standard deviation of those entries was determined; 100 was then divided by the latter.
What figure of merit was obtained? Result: 13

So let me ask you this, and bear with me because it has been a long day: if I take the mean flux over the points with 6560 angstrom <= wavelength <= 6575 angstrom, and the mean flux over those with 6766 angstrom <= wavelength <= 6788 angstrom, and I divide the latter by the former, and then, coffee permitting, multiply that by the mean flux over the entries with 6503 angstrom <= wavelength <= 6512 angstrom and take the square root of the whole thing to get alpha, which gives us 3.6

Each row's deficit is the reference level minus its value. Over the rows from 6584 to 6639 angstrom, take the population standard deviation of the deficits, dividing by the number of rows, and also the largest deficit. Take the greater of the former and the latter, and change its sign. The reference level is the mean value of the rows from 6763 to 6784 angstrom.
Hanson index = -17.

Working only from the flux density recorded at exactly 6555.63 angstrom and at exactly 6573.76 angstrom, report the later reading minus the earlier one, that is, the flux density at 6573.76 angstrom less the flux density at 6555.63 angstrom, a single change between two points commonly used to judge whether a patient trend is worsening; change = 10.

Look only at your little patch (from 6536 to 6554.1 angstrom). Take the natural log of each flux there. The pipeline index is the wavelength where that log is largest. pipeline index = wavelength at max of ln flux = 6546.57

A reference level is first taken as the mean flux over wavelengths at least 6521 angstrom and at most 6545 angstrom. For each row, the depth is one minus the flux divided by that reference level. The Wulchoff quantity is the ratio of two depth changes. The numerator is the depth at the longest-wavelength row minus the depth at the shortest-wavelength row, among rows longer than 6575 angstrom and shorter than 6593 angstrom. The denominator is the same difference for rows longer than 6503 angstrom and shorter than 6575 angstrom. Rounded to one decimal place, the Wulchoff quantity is -0.4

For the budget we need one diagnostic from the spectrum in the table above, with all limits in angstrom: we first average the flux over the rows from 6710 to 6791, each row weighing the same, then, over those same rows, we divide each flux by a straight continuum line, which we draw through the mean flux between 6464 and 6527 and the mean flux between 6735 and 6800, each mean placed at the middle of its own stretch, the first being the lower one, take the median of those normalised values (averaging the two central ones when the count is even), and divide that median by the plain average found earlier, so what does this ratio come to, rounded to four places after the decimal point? 0.0217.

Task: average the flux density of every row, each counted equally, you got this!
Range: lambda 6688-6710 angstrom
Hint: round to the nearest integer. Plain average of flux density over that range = 42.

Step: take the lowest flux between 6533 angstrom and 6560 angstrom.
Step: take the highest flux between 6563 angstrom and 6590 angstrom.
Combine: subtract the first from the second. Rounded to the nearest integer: 176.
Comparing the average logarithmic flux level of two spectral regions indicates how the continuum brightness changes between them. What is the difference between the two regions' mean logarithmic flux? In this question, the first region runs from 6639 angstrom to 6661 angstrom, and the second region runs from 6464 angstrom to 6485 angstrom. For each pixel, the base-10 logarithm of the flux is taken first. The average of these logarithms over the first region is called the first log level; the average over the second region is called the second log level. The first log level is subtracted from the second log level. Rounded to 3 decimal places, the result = 0.008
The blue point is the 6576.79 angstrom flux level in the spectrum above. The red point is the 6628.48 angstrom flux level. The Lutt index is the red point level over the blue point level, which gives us 1.23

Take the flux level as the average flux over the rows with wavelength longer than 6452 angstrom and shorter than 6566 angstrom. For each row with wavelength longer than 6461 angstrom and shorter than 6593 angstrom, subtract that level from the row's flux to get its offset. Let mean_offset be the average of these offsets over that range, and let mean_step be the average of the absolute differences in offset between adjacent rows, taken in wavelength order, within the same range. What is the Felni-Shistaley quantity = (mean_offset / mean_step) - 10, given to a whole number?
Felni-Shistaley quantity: -10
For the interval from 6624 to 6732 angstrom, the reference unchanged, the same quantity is -11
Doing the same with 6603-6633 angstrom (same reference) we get -13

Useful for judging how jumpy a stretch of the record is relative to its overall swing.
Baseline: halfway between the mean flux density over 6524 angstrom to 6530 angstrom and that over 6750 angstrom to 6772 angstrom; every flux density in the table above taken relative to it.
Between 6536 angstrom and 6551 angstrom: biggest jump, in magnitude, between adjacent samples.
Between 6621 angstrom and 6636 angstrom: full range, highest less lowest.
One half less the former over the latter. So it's -1.1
